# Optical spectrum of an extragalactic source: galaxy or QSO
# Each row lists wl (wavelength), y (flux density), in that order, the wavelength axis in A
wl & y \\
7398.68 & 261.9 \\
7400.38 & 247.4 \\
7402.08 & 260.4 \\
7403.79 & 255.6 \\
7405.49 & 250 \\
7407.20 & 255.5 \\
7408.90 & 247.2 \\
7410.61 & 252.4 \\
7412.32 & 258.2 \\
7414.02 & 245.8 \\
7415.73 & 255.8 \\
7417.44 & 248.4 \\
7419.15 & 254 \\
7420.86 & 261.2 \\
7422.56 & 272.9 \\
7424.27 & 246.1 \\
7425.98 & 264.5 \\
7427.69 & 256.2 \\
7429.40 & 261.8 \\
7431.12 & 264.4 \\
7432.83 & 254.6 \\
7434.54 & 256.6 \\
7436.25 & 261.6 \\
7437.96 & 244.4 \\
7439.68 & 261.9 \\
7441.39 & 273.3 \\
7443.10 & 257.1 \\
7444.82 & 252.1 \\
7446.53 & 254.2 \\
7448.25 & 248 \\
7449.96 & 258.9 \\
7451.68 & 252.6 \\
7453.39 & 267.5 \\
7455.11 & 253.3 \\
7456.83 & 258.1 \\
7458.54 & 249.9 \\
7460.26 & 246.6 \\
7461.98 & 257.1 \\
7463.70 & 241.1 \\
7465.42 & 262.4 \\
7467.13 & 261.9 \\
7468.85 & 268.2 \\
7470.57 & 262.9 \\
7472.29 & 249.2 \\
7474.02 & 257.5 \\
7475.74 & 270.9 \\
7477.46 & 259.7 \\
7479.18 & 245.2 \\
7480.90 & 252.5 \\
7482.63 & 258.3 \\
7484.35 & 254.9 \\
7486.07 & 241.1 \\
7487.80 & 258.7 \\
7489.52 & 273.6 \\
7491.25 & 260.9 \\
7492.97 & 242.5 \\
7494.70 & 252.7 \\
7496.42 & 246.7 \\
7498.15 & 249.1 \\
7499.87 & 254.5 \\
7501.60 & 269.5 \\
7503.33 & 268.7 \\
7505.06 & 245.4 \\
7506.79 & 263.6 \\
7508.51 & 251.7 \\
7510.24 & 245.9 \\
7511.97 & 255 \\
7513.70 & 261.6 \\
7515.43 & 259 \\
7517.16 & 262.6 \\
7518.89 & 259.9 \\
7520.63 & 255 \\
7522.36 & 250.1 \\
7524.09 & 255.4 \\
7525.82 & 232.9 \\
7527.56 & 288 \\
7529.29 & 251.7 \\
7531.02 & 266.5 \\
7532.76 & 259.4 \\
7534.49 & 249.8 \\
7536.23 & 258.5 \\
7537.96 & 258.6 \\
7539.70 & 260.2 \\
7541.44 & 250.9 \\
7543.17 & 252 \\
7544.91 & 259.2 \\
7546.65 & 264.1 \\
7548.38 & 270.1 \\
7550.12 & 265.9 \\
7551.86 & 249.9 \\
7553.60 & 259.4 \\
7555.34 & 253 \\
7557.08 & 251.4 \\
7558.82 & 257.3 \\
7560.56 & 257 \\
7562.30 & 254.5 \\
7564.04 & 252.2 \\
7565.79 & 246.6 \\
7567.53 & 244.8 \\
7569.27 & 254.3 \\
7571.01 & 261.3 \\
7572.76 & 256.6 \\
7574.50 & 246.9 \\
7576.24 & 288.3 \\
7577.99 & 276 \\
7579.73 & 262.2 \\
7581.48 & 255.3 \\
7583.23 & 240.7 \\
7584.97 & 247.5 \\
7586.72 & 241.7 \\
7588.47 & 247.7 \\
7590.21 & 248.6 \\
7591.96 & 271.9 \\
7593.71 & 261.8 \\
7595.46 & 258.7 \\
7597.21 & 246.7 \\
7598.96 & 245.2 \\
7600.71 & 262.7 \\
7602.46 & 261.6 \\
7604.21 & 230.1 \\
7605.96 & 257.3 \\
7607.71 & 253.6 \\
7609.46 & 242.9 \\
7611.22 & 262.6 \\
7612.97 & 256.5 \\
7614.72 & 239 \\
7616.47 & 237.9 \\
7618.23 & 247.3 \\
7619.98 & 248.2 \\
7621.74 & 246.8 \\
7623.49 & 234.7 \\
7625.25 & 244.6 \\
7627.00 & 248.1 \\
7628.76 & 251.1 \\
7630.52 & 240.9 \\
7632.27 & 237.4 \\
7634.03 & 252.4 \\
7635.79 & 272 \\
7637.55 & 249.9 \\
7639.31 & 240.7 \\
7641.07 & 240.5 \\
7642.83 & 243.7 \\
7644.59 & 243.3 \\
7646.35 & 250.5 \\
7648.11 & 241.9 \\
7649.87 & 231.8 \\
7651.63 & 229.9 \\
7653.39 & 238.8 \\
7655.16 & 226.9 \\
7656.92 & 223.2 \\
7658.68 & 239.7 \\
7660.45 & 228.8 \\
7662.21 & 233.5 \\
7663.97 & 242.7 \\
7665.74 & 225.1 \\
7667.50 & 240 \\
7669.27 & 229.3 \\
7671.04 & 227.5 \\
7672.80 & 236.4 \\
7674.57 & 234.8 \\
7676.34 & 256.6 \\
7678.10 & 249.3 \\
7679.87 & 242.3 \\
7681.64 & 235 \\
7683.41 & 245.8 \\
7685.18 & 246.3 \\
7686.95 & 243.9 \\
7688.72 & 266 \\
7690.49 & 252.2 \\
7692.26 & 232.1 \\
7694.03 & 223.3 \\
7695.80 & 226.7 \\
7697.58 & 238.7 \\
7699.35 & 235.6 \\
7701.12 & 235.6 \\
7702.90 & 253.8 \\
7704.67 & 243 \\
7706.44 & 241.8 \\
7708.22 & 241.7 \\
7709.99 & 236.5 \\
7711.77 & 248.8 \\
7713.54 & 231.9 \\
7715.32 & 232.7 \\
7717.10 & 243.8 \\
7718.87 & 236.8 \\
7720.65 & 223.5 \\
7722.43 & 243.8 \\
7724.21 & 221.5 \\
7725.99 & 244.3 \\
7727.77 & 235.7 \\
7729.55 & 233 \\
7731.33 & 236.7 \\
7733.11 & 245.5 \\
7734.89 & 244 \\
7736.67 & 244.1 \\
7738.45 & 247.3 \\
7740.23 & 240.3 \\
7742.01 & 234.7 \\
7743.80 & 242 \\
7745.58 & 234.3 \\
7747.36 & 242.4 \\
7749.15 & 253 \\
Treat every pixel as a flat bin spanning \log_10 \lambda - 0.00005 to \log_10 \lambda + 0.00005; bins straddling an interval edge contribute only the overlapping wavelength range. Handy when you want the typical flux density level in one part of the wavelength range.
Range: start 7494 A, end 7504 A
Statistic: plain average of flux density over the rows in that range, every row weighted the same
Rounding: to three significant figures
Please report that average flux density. 257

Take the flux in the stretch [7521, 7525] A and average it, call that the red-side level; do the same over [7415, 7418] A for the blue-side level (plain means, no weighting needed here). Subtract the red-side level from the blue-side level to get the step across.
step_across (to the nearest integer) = -1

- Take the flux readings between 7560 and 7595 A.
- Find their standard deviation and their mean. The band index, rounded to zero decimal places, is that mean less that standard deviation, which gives 244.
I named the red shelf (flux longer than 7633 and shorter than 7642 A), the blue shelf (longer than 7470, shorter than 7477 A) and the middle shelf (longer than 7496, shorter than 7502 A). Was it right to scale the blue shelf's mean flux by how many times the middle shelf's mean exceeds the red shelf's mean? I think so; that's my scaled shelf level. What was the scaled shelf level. 264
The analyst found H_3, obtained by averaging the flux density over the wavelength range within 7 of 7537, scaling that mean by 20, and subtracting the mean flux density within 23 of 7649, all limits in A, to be 4900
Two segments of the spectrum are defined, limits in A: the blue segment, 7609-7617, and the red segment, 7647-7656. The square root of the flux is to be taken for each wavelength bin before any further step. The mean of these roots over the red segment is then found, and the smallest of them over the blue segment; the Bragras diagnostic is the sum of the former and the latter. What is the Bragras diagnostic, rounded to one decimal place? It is 30.7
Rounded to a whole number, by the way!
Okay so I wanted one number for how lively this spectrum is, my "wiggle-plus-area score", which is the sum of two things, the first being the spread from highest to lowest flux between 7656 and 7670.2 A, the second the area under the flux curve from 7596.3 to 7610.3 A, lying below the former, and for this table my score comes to 3521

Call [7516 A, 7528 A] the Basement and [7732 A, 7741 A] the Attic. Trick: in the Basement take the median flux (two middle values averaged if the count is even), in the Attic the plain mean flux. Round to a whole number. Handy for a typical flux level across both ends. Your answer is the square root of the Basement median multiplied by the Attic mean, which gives 250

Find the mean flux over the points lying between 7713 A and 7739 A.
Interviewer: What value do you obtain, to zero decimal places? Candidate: 238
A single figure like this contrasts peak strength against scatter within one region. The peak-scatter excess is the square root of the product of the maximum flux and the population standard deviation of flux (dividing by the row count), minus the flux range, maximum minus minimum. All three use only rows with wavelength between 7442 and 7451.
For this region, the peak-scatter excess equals 20.6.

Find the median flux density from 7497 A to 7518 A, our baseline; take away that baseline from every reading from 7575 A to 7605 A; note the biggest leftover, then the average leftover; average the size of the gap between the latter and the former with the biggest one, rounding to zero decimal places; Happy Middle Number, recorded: 32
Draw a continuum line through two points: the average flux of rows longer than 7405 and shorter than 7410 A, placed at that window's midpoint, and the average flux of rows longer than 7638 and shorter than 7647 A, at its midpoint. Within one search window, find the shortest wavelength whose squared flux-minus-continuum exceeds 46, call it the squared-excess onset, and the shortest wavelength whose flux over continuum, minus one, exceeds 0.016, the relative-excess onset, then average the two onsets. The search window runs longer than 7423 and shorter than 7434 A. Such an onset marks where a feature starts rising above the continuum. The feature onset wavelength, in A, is 7426.0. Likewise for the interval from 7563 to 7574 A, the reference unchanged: 7566.7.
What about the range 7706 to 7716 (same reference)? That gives 7711.8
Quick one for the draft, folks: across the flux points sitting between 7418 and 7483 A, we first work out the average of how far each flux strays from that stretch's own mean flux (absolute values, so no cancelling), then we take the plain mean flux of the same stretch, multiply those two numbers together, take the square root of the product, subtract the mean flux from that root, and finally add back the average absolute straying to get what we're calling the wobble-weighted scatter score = -211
